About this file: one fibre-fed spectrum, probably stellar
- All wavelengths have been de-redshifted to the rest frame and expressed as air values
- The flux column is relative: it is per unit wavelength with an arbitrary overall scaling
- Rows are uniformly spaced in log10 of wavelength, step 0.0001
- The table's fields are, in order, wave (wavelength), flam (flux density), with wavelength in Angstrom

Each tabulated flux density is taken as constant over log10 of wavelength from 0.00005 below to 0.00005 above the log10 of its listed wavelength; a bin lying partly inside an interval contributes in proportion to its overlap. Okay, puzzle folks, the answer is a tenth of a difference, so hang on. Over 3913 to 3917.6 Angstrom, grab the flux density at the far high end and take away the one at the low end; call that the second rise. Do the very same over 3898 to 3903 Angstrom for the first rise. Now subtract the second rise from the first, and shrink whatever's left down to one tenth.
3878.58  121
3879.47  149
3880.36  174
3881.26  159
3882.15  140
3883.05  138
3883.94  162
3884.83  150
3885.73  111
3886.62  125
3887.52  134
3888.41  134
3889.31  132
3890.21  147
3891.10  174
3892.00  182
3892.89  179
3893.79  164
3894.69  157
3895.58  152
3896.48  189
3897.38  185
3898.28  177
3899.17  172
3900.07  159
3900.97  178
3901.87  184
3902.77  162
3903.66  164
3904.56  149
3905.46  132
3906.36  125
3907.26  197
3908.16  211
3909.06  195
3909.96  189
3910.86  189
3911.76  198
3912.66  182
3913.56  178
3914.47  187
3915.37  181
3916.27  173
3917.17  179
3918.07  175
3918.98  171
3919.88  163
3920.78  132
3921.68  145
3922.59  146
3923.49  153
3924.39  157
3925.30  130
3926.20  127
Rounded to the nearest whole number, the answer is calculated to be -2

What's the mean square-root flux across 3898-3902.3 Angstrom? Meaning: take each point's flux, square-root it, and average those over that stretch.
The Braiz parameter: 13.2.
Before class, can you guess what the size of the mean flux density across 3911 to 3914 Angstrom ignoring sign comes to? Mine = 186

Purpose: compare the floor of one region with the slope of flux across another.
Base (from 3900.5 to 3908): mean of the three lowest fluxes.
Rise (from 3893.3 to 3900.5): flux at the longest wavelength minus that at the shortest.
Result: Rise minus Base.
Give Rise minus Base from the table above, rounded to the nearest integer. -140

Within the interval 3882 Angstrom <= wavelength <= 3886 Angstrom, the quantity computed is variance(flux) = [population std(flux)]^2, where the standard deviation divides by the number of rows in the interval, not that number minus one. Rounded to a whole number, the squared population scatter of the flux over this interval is 286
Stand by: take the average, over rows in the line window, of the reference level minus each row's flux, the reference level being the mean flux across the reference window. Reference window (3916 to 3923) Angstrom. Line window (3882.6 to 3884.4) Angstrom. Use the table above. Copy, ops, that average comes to 10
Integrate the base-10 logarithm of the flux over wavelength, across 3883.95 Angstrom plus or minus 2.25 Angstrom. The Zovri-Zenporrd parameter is 10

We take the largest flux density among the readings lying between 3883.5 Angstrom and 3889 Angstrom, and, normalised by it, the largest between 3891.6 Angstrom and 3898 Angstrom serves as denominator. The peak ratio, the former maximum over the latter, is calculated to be 0.86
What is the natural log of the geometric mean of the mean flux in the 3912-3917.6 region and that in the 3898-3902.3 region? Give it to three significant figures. 5.18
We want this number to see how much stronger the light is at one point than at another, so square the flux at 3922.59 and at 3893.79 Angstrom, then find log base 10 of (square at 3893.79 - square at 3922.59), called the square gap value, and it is 3.7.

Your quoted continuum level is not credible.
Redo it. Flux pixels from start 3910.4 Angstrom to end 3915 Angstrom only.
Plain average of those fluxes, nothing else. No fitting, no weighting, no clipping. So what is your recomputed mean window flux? 187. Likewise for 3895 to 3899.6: 175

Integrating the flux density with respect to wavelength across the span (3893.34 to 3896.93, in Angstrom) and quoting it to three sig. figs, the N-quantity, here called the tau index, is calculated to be 594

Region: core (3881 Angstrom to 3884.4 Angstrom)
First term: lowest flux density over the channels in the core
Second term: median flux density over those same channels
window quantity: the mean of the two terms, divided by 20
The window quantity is 7.2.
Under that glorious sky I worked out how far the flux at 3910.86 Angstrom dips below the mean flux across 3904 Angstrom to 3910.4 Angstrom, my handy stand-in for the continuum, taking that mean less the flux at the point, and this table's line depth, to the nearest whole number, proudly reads -18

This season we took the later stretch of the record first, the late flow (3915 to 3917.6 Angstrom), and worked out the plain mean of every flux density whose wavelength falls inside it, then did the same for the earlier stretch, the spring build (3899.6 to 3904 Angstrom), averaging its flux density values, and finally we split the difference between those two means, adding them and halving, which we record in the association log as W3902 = 174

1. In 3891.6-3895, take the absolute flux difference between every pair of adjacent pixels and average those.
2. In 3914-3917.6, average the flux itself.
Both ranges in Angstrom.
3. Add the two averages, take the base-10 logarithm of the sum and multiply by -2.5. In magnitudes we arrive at -5.69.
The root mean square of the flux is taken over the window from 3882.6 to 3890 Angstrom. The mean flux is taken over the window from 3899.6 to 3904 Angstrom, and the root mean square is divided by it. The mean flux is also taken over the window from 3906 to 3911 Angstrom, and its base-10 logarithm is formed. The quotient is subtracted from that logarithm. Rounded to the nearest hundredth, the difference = 1.46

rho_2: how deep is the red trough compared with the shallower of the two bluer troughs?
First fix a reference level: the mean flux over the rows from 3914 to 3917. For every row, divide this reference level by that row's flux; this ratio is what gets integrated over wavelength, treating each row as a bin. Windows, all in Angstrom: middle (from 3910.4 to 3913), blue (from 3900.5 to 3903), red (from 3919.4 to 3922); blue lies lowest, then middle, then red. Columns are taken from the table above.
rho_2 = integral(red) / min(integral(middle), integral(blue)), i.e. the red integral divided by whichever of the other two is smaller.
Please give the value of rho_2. 1.30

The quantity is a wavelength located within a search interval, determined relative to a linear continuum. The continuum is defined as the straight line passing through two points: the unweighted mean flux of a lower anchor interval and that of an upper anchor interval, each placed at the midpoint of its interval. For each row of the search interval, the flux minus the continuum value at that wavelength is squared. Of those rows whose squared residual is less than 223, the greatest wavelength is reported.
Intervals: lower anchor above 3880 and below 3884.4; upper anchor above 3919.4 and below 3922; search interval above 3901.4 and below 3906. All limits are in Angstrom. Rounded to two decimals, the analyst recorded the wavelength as 3904.56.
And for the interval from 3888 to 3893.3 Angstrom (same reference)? 3890.21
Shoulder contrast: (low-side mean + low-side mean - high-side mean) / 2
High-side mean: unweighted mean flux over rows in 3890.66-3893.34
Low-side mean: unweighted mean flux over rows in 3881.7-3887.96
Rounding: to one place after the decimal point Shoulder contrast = 48.0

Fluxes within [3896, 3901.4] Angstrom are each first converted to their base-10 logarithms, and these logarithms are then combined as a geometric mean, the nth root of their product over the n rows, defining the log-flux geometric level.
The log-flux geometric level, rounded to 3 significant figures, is 2.25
